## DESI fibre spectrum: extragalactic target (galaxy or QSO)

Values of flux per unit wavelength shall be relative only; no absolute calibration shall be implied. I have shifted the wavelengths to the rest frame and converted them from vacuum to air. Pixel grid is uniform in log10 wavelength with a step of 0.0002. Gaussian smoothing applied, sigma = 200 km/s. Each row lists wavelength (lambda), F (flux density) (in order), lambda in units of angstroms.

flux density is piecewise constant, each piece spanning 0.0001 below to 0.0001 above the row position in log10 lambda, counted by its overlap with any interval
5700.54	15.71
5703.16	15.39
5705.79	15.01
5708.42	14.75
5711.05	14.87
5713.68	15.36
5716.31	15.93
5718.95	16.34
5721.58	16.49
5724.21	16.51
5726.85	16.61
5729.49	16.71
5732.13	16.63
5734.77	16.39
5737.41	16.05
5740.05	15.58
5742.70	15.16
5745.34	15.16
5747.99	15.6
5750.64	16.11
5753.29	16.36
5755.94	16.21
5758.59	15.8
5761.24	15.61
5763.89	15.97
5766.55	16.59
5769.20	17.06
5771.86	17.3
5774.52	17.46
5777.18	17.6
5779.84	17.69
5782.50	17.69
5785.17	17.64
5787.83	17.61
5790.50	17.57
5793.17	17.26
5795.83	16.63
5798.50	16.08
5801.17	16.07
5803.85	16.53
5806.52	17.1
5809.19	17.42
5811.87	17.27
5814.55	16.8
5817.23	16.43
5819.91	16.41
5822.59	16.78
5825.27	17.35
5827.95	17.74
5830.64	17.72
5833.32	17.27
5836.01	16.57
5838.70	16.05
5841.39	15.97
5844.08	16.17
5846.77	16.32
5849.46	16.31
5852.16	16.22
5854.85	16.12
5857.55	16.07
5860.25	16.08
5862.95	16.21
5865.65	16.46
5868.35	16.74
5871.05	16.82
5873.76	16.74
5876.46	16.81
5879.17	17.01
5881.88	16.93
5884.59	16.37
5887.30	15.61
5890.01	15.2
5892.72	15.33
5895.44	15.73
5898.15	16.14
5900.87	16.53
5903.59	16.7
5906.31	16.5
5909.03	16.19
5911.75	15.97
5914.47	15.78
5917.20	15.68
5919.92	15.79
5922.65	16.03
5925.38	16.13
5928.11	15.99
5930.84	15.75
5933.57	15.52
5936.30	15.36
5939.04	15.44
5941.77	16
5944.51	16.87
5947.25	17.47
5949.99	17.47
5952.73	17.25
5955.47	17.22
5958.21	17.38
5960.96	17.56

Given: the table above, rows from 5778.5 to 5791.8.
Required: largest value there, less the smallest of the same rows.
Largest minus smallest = 0.1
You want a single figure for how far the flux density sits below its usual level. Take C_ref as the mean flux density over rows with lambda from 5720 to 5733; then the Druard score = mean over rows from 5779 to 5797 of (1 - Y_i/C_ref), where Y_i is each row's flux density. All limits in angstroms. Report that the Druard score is -0.05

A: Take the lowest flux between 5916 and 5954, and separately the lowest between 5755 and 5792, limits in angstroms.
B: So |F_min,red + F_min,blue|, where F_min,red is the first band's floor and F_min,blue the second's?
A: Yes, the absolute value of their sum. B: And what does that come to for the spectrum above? 31.0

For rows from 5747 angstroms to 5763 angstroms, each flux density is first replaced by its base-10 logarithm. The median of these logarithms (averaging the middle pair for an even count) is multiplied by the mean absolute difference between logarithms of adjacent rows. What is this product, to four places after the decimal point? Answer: 0.0099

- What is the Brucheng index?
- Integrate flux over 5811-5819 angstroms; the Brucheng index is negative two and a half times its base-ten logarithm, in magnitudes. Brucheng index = -5.3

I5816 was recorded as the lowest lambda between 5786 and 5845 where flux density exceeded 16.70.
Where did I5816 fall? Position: 5787.83 angstroms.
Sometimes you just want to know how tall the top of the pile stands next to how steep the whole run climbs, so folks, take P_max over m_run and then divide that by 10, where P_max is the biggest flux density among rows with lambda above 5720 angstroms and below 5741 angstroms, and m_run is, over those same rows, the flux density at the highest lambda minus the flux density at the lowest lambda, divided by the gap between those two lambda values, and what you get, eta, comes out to -34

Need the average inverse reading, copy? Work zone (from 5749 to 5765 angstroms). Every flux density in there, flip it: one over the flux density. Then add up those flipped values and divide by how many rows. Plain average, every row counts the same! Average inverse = 0.0625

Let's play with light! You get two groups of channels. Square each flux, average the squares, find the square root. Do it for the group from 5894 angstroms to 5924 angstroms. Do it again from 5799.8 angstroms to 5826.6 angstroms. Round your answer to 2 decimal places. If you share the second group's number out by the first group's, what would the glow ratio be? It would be 1.04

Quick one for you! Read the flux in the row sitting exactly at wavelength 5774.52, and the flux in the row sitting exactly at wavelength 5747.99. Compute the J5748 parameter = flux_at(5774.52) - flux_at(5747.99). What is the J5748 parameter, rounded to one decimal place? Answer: 1.9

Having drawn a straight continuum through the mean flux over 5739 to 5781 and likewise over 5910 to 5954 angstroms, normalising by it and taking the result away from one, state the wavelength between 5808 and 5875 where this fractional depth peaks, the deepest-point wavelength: 5841.39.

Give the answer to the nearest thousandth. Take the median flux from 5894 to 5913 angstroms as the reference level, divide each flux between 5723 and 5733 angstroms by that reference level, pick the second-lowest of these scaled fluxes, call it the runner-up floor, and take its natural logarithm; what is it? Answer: 0.026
